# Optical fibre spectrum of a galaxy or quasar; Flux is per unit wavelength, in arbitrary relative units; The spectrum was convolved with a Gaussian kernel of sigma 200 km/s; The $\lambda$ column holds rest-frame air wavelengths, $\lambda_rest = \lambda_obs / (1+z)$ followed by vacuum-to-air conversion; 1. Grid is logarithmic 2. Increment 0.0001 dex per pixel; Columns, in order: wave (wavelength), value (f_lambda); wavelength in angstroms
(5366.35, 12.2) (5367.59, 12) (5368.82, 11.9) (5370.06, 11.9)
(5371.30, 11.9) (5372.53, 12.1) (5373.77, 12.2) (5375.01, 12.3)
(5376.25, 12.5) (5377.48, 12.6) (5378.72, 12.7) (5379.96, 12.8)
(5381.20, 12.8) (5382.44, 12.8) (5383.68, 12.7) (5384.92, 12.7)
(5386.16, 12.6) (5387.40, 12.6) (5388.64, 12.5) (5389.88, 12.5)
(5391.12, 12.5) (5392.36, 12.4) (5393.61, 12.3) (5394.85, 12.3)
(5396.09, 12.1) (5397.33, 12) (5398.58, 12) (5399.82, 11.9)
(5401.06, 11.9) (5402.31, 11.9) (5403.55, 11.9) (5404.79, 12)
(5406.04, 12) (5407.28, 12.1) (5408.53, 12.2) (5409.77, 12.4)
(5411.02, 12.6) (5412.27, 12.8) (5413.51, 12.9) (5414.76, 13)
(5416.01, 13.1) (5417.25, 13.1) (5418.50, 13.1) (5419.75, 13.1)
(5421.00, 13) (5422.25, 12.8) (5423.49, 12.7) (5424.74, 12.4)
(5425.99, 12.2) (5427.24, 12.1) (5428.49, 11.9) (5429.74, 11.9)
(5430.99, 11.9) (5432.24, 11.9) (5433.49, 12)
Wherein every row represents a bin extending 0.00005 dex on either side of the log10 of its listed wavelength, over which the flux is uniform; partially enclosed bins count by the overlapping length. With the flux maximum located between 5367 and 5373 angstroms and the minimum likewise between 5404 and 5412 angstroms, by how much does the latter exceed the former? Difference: -0.1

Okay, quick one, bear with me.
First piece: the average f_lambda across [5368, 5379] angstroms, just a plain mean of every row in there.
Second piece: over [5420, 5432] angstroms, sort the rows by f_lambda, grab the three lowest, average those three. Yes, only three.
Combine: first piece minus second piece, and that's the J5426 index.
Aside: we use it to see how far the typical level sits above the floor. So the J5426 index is 0.3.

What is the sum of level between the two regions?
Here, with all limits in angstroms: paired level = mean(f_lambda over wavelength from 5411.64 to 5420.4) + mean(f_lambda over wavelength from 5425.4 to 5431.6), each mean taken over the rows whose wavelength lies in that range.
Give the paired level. 25.0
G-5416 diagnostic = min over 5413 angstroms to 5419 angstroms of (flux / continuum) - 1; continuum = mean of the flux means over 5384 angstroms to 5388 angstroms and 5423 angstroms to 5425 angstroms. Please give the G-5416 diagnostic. 0.024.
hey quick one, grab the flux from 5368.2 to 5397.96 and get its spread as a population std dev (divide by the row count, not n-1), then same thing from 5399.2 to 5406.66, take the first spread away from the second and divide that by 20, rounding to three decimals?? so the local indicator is -0.012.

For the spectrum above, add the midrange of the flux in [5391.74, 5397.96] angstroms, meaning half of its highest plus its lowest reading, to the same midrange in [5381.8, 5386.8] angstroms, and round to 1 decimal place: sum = 24.9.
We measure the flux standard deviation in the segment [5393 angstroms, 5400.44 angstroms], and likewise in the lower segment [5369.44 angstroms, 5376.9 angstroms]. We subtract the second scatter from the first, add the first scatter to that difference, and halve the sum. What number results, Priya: 0.05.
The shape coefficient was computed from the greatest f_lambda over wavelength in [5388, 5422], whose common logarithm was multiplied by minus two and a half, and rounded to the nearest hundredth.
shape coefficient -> -2.79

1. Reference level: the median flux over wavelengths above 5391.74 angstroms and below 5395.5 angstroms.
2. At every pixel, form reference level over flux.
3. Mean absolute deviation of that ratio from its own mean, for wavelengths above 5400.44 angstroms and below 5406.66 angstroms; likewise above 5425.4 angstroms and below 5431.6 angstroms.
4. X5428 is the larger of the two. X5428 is 0.0102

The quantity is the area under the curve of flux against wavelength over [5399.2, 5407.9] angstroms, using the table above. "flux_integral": 104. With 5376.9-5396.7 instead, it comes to 249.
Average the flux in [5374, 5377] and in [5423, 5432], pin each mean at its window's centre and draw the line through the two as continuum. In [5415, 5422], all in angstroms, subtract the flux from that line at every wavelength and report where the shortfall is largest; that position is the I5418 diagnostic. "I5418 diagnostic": 5421.00 angstroms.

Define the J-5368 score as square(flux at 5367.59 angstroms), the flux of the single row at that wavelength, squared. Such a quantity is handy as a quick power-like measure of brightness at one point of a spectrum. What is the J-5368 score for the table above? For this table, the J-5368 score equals 144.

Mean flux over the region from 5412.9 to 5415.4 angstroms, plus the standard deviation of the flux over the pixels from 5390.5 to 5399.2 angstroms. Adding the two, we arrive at 13.1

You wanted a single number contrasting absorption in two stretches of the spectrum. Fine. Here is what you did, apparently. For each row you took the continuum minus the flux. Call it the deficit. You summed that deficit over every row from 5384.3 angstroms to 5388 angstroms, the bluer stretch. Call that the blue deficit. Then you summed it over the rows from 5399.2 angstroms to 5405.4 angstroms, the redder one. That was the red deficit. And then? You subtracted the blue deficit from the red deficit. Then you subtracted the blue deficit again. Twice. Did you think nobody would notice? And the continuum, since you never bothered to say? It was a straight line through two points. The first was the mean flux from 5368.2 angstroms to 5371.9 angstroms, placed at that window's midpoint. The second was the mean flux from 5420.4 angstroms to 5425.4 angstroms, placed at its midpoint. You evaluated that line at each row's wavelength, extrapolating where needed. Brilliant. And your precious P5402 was 5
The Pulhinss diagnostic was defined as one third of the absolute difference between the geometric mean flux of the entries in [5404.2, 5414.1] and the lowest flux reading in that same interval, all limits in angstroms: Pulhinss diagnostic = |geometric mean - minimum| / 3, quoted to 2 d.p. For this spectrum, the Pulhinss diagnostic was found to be 0.12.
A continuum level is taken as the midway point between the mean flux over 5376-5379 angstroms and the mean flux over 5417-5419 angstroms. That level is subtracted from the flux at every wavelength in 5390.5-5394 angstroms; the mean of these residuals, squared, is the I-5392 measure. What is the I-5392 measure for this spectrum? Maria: 0.20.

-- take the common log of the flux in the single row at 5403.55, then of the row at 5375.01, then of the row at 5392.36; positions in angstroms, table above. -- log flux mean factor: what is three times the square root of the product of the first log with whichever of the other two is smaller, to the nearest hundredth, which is 3.25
